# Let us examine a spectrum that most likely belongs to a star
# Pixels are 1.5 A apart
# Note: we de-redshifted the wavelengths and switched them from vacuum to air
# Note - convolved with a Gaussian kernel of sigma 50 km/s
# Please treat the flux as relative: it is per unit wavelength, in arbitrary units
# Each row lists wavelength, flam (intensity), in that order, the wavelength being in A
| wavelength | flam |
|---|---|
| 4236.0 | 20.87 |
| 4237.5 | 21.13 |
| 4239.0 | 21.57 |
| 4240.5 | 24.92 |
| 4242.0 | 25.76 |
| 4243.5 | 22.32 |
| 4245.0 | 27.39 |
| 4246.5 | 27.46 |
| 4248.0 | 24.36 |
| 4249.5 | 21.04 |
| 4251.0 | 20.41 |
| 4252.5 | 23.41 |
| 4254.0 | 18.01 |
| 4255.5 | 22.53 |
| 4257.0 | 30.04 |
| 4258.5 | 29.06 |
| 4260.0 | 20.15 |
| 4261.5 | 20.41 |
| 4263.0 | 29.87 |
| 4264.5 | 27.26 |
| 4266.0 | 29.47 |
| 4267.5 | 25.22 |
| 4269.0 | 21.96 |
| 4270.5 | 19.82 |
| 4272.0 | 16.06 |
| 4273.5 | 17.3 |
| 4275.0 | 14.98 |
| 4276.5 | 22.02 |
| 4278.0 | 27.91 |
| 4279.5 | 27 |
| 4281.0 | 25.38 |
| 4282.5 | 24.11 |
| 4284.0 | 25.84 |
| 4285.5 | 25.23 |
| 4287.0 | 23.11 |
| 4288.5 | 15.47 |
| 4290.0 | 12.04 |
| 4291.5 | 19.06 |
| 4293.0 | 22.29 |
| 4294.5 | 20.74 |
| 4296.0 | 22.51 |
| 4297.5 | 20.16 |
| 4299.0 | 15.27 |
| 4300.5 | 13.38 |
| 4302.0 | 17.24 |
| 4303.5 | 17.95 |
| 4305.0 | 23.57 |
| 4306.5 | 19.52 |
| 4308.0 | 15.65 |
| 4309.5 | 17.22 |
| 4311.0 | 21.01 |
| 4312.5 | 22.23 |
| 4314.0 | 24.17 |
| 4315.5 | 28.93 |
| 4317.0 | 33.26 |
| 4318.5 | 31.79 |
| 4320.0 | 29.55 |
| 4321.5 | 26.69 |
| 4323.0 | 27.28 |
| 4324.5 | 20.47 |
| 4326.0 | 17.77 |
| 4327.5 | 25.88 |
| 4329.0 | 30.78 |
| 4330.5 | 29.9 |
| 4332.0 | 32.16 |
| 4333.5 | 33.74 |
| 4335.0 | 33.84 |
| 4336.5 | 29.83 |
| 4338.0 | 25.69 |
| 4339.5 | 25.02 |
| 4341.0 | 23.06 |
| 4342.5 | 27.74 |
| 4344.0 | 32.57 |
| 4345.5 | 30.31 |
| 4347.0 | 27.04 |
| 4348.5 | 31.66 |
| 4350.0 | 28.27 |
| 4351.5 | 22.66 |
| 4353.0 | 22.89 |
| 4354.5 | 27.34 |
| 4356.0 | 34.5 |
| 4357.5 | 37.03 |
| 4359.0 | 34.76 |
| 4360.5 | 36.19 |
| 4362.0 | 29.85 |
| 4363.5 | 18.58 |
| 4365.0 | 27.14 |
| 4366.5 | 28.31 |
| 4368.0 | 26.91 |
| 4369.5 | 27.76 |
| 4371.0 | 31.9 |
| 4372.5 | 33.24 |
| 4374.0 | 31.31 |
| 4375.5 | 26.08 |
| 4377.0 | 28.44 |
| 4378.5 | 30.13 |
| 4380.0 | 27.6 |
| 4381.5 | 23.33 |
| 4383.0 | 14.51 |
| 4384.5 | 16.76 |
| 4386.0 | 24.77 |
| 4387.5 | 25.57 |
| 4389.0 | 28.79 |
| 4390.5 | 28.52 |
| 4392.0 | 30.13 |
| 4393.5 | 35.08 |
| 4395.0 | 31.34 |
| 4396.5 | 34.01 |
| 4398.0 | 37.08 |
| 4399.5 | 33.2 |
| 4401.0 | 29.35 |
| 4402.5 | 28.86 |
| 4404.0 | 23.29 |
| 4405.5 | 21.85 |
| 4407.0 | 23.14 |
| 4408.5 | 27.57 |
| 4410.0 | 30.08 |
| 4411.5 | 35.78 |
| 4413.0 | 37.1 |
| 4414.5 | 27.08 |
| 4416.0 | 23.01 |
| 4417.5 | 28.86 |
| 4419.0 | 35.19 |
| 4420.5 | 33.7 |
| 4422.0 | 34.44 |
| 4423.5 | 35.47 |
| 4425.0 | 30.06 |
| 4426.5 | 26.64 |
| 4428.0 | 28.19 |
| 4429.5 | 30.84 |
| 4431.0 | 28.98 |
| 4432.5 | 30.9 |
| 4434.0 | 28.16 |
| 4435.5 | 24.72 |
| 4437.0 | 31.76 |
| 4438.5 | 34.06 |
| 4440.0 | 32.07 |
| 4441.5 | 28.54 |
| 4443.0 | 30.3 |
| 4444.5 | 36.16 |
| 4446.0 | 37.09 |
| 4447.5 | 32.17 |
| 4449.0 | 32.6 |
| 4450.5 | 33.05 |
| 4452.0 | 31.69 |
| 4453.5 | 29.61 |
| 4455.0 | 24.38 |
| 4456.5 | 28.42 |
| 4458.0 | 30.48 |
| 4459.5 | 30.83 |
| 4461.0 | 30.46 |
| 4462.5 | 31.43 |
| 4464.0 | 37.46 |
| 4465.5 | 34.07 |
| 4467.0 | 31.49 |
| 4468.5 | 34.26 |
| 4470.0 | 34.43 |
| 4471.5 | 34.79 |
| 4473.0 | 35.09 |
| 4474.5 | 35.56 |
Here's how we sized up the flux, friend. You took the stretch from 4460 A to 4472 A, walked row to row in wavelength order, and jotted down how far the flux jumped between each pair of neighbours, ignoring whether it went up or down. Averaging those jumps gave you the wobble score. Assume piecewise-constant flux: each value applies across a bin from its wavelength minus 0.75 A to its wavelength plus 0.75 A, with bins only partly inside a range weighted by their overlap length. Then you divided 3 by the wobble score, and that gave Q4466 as 1.3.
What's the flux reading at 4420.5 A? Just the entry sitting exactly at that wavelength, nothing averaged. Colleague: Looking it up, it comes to 33.7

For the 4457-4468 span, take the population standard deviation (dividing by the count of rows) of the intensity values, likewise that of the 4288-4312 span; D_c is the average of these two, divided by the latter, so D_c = 0.87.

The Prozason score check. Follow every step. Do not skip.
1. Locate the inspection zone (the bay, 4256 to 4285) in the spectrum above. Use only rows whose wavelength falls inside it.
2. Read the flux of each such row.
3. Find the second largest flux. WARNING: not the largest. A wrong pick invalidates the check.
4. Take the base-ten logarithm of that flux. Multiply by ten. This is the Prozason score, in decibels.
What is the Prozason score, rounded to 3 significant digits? 14.8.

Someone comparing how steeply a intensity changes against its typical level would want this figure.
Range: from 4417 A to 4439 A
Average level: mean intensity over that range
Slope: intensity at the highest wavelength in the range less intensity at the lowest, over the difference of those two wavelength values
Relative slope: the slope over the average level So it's 0.01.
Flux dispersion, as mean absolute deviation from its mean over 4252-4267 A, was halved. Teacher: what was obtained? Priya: 2.06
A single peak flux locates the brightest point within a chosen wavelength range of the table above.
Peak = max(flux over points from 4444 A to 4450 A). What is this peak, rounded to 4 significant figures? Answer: 37.09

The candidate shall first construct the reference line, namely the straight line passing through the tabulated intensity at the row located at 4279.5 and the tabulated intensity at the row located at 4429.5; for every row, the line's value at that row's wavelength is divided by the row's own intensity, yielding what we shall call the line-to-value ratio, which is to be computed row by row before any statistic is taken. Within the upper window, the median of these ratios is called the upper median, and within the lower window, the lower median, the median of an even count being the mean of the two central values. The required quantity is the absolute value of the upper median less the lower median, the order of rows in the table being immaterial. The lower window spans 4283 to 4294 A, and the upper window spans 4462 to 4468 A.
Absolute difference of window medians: 0.26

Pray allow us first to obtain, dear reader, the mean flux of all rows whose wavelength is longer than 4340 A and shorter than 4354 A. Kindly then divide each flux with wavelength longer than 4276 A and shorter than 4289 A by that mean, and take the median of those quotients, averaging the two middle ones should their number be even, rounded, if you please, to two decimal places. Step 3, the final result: 0.92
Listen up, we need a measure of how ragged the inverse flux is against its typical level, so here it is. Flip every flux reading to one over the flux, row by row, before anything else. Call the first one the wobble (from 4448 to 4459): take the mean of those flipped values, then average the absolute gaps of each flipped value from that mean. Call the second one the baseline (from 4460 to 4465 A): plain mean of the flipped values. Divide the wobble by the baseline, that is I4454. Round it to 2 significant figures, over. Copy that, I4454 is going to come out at 0.086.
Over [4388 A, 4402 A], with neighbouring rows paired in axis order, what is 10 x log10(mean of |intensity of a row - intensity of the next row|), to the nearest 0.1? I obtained 4.8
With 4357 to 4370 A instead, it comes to 6.2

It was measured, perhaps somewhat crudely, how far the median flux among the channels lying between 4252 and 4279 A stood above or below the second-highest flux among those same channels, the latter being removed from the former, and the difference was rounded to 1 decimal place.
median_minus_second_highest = -7.6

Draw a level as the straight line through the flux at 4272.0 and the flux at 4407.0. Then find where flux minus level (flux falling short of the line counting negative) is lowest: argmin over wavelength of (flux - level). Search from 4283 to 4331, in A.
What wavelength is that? 4290.0 A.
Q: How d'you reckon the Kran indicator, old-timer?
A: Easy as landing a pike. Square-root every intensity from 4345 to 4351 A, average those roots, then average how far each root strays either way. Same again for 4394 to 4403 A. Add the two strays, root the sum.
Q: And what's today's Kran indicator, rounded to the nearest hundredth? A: 0.61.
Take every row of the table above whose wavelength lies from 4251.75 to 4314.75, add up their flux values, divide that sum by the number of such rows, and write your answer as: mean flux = 21.6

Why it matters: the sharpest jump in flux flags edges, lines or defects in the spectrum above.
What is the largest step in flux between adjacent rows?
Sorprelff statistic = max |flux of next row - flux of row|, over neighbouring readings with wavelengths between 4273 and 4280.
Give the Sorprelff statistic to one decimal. 7.0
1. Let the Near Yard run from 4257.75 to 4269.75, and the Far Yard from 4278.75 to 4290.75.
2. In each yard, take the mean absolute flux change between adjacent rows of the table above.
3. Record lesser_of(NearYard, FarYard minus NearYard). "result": -1.8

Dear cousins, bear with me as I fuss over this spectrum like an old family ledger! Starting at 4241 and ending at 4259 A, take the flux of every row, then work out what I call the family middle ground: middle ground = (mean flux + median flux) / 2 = 24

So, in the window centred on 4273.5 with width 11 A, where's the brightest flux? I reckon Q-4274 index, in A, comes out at 4278.0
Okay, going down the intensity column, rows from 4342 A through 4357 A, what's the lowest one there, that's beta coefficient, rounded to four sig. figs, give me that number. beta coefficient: 22.66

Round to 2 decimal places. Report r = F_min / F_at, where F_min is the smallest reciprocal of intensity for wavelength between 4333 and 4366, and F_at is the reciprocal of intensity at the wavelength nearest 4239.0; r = 0.58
